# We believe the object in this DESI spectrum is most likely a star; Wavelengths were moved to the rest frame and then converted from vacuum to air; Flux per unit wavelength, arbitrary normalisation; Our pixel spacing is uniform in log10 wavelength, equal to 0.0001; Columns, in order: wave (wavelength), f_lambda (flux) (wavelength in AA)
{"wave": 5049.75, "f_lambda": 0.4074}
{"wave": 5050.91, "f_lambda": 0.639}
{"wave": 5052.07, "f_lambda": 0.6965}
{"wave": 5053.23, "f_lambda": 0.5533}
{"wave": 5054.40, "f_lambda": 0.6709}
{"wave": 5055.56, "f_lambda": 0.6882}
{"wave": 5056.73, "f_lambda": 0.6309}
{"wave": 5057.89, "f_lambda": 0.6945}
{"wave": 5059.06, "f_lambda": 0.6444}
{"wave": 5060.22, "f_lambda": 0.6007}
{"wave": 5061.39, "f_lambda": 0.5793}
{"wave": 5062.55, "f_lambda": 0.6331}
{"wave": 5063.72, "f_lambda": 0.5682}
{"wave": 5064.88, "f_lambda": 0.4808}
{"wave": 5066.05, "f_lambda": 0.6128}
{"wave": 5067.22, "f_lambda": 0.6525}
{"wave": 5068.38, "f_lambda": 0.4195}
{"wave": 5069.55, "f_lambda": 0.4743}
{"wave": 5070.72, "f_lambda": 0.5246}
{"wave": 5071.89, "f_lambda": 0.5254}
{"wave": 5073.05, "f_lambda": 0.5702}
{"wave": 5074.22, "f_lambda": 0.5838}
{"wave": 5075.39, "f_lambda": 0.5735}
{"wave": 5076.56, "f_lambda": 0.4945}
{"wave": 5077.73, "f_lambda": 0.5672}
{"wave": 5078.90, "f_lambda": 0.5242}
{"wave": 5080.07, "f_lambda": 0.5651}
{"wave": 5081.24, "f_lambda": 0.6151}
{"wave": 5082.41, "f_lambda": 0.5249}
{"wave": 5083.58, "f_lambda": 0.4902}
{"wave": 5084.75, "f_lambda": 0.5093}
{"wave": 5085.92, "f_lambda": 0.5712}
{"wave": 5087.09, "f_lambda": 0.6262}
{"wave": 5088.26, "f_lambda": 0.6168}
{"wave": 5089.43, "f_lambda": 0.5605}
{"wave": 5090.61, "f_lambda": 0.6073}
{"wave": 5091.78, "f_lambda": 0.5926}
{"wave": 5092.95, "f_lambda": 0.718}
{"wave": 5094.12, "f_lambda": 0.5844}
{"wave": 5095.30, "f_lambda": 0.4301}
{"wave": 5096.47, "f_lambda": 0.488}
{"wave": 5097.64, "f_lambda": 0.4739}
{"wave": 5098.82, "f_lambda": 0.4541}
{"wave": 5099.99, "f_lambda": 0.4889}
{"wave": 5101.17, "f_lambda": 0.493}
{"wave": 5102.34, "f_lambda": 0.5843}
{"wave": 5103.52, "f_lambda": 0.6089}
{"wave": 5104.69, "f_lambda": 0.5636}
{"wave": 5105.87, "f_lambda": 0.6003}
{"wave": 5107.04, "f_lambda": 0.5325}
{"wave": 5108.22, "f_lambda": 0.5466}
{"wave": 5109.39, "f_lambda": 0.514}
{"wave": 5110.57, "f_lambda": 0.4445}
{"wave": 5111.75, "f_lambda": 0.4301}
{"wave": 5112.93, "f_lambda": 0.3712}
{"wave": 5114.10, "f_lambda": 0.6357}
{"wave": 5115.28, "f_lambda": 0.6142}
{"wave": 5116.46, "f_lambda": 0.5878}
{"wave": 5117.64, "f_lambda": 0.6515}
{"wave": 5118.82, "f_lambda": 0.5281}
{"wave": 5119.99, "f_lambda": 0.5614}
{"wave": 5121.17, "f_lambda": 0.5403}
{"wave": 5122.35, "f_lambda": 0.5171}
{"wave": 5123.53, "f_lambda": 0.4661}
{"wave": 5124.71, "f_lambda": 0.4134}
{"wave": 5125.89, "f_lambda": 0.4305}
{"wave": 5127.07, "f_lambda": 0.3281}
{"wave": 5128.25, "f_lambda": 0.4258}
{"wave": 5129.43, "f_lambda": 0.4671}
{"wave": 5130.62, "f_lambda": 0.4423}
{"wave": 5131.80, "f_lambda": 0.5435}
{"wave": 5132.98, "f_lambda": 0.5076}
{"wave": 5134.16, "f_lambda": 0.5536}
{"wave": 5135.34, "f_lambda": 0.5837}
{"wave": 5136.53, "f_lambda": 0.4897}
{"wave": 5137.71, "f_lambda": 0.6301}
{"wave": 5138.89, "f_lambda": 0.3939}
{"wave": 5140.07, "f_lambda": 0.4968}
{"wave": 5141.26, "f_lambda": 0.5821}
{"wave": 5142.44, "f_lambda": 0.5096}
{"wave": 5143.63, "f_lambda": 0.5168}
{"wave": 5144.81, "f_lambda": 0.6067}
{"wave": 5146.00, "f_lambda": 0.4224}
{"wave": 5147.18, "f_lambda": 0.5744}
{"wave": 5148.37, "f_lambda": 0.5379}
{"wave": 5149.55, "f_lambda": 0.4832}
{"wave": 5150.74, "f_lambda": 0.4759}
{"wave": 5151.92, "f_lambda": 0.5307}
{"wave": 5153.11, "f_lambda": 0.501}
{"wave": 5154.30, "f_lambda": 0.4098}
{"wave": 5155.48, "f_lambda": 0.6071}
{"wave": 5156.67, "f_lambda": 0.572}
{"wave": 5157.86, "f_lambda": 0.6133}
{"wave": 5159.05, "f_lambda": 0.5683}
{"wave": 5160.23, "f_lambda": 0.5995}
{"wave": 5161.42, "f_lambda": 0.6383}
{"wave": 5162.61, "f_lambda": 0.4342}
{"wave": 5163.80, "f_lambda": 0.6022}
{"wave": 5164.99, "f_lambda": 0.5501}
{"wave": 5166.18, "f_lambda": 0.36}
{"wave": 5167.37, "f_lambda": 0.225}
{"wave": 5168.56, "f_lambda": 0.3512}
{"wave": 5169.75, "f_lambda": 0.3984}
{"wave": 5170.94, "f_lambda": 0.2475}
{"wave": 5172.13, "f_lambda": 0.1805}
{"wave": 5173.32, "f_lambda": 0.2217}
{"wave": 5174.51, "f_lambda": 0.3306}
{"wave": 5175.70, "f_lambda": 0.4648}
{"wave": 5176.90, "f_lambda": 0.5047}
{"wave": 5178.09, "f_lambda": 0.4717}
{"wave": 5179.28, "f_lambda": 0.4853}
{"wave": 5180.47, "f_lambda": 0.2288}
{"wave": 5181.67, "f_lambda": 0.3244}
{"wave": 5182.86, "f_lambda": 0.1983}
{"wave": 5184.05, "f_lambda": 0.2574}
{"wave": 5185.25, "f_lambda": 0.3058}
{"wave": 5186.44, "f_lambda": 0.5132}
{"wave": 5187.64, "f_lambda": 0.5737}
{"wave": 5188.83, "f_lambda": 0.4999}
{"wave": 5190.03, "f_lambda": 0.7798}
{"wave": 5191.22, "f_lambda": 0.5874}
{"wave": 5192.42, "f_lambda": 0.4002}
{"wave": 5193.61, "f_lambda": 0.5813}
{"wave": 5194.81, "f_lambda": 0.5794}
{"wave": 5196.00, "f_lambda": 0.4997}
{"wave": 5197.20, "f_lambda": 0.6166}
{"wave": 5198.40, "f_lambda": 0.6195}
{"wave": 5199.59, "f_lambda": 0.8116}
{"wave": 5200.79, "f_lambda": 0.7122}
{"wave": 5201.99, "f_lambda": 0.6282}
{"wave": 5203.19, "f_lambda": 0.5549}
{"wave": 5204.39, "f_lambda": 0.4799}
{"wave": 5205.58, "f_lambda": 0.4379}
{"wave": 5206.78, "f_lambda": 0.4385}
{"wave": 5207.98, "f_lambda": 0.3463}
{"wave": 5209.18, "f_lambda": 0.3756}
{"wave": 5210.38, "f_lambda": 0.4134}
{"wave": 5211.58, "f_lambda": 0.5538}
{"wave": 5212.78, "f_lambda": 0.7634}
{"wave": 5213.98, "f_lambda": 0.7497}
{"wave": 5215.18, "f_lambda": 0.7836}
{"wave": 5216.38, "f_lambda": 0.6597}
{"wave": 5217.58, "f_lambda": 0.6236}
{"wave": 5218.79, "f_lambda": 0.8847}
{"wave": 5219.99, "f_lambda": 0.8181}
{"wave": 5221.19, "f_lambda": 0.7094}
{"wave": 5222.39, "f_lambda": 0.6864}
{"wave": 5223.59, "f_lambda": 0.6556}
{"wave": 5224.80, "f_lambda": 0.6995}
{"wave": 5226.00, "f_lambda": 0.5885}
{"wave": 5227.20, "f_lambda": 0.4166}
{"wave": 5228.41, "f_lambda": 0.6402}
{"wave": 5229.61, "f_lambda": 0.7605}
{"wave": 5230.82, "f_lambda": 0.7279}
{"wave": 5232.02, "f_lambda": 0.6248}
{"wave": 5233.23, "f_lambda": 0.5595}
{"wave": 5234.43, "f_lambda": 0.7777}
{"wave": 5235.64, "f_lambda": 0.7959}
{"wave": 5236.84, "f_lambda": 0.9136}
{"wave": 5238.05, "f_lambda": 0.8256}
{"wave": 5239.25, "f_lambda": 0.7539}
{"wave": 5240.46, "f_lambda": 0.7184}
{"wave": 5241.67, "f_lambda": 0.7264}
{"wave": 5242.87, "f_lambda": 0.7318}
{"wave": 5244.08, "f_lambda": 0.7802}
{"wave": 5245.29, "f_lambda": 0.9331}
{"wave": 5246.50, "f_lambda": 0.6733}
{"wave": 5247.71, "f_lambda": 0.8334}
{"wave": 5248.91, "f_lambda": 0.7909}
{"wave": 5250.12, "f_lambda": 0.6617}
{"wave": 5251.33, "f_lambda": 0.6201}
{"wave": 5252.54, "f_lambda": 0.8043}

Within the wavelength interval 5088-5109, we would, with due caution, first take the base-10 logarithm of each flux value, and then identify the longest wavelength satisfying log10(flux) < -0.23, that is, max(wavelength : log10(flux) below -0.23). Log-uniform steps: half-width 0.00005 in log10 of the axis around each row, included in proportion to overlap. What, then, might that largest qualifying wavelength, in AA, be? 5108.22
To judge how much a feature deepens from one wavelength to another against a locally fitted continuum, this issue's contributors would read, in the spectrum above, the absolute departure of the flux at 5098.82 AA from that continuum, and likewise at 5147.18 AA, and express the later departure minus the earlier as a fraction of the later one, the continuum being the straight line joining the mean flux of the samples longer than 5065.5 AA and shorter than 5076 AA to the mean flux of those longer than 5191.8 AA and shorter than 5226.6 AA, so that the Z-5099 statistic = -13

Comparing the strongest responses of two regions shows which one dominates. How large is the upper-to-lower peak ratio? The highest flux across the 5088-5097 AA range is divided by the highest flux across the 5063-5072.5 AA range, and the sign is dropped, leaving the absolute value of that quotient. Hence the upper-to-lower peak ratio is 1.10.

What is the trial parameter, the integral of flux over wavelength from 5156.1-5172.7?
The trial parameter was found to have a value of 7.5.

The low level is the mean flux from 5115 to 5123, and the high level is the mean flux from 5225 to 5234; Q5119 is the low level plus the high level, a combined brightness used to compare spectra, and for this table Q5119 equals 1.19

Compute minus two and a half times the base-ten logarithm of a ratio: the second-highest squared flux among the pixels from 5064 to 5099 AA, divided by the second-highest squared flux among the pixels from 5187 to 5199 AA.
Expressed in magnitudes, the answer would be -0.11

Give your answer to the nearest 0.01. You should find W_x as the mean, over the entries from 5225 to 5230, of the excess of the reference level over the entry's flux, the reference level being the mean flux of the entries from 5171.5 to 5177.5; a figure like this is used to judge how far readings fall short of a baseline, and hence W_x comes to -0.26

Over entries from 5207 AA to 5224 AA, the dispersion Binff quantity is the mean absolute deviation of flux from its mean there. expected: 0.13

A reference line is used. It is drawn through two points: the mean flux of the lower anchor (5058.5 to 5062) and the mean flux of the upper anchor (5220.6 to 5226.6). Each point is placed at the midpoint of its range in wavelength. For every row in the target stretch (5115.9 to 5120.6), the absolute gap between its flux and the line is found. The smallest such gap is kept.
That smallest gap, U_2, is 0.02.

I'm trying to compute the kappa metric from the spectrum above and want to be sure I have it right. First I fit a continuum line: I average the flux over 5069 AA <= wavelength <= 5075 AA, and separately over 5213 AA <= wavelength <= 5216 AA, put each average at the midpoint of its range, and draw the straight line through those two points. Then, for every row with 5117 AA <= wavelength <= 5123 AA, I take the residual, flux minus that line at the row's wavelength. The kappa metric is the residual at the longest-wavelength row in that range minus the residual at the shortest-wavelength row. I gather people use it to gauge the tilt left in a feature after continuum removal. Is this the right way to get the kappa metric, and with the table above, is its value -0.14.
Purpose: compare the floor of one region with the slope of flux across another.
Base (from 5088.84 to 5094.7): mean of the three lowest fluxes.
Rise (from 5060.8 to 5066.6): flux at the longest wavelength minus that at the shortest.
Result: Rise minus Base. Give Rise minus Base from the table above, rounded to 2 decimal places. -0.55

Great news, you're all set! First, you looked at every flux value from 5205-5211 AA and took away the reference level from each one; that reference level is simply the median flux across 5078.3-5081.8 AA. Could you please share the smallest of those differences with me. -0.22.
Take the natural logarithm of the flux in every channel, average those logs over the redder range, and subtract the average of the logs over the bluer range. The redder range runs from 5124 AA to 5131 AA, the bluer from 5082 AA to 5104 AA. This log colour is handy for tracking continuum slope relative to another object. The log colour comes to -0.27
